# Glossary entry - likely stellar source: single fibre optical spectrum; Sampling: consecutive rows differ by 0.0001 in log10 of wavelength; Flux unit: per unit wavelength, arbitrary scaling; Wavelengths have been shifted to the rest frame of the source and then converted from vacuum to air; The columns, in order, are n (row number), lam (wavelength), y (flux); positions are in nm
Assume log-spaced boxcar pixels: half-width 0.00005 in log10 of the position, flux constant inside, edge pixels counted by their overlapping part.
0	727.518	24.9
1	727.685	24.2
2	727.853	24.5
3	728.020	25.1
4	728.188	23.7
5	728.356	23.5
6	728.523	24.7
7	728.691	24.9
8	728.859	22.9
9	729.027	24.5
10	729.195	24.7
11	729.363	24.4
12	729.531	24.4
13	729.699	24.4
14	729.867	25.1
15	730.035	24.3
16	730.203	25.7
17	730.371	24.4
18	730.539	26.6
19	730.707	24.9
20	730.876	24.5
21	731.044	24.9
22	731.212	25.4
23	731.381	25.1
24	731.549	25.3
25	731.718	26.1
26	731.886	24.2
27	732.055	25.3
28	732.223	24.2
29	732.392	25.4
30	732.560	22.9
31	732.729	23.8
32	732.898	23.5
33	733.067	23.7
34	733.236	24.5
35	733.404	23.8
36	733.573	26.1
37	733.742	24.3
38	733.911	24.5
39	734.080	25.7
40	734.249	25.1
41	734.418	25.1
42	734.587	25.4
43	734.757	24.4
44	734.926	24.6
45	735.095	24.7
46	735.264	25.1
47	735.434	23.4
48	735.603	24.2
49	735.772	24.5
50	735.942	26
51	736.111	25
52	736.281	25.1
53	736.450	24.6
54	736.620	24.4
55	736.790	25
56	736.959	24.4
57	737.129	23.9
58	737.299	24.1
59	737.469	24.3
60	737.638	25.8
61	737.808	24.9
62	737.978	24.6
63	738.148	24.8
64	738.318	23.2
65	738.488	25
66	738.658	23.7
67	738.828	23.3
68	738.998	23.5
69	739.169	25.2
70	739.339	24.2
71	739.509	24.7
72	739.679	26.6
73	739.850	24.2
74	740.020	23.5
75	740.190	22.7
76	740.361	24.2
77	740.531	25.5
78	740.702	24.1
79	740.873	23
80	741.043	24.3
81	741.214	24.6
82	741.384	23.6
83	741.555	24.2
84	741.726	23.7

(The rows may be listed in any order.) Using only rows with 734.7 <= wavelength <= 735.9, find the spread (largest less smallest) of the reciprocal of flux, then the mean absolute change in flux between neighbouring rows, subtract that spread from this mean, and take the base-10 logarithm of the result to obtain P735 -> -0.24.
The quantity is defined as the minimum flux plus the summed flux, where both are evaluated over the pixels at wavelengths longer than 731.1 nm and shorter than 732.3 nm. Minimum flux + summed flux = 200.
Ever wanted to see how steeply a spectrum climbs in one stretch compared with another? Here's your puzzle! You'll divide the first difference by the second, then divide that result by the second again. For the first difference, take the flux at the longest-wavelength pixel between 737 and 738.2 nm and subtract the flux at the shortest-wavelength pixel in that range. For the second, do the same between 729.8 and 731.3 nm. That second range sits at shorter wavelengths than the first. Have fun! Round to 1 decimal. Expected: 10.0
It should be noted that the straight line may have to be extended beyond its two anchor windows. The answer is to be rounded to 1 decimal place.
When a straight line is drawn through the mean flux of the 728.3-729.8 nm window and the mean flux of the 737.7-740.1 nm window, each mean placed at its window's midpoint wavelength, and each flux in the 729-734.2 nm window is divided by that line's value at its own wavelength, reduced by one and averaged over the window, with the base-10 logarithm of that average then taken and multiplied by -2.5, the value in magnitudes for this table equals 4.4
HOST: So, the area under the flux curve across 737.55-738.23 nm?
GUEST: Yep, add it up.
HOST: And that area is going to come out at 17.0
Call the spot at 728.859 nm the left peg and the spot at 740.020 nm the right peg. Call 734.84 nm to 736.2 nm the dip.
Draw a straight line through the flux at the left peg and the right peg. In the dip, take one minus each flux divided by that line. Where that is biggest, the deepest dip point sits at 735.434 nm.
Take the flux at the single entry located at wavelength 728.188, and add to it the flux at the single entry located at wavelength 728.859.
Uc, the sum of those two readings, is 46.6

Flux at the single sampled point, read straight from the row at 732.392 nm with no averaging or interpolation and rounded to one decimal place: 25.4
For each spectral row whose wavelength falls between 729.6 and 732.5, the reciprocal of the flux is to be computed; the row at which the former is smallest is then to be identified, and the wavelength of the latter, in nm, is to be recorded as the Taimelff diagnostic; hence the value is 730.539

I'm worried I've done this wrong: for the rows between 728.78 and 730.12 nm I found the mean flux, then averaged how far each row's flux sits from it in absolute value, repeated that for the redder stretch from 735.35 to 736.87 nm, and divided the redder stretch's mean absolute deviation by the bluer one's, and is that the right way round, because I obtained 1.4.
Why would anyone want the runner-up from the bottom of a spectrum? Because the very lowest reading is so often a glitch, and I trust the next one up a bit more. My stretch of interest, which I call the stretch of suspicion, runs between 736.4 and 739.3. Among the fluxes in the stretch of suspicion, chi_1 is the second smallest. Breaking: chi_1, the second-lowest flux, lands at 23.3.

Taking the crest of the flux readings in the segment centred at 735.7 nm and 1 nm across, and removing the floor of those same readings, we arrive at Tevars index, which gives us 2.6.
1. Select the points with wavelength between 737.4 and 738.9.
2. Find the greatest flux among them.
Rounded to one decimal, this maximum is 25.8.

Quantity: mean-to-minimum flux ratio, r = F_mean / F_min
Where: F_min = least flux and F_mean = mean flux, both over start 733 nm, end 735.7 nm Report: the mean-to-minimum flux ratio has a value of 1.05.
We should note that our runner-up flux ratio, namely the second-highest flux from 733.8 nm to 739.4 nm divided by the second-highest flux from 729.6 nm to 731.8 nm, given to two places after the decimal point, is 0.99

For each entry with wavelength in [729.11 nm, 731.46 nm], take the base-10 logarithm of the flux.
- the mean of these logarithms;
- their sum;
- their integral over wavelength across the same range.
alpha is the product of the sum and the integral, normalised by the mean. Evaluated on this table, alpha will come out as 46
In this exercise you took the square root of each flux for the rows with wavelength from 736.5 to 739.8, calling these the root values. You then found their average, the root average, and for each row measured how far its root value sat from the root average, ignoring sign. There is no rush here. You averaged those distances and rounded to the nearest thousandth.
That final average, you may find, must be 0.064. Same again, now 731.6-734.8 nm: 0.076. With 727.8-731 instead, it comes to 0.053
